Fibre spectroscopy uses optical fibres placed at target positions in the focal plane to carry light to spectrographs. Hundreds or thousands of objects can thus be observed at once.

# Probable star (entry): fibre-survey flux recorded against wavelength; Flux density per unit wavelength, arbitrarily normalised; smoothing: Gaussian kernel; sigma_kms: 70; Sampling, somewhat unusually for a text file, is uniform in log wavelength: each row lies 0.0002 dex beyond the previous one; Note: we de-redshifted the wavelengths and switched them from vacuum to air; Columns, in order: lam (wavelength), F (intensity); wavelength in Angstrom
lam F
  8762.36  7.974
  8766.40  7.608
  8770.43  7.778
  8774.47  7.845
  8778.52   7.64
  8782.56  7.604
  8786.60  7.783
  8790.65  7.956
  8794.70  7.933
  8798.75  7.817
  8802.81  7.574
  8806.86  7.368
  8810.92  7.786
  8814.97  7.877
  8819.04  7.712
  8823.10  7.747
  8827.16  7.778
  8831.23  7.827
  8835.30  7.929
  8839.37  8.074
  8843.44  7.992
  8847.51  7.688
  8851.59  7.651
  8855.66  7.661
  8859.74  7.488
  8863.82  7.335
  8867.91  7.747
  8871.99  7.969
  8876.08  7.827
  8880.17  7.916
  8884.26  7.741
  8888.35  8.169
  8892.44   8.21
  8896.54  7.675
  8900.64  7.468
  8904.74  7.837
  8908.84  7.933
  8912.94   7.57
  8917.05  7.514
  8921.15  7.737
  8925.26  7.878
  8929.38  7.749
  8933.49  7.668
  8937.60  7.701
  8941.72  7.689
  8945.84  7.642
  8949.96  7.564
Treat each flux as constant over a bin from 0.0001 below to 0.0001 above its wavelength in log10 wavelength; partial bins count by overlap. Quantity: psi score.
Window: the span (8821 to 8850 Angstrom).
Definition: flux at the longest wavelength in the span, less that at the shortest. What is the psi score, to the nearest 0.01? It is -0.06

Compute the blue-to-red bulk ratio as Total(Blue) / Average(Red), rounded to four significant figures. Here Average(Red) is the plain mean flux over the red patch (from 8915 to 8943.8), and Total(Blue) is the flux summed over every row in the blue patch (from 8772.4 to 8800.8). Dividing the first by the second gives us 7.083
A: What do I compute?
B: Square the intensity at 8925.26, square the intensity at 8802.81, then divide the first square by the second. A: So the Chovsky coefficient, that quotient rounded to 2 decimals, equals 1.08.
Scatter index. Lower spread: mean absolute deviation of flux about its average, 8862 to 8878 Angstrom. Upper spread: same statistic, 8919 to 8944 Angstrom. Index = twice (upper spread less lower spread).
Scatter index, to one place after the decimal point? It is -0.3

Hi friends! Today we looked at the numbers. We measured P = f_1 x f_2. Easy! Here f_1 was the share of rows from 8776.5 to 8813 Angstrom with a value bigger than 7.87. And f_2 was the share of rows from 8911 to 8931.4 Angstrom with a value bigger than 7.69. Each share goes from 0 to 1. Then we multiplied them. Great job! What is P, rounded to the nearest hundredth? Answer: 0.13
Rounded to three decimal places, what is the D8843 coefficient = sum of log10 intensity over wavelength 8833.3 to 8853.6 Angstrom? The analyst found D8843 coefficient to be 4.478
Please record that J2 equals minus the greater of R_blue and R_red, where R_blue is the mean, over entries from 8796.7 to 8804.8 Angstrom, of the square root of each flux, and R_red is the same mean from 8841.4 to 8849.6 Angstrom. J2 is -2.800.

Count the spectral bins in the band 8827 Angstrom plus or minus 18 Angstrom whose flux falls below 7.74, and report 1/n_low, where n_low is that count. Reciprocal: 1.0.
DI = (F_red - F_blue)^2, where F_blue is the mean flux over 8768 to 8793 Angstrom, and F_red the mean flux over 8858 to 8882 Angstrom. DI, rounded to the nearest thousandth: 0.003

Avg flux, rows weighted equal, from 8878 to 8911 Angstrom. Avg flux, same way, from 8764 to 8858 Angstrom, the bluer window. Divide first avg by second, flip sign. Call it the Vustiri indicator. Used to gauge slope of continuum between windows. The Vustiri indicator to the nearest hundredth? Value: -1.01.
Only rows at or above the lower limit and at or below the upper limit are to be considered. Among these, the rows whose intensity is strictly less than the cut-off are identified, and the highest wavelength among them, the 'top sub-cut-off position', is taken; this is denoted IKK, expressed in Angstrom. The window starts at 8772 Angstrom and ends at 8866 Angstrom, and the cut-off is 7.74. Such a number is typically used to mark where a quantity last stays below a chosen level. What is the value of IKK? 8863.82 Angstrom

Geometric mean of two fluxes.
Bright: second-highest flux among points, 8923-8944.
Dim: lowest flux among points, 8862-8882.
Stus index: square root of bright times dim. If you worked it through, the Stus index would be 7.54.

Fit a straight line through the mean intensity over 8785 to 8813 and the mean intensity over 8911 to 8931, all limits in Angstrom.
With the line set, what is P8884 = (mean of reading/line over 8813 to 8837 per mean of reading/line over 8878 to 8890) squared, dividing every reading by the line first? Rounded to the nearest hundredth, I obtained 0.96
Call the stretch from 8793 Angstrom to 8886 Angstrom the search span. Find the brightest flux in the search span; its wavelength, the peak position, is 8839.37 Angstrom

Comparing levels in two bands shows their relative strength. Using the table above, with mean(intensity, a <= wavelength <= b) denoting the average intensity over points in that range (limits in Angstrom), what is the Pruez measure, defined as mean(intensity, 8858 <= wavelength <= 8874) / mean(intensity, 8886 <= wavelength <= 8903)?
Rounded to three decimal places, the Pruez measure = 0.969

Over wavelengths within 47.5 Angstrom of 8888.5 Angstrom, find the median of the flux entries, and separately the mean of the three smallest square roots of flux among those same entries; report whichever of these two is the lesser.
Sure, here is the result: 2.73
